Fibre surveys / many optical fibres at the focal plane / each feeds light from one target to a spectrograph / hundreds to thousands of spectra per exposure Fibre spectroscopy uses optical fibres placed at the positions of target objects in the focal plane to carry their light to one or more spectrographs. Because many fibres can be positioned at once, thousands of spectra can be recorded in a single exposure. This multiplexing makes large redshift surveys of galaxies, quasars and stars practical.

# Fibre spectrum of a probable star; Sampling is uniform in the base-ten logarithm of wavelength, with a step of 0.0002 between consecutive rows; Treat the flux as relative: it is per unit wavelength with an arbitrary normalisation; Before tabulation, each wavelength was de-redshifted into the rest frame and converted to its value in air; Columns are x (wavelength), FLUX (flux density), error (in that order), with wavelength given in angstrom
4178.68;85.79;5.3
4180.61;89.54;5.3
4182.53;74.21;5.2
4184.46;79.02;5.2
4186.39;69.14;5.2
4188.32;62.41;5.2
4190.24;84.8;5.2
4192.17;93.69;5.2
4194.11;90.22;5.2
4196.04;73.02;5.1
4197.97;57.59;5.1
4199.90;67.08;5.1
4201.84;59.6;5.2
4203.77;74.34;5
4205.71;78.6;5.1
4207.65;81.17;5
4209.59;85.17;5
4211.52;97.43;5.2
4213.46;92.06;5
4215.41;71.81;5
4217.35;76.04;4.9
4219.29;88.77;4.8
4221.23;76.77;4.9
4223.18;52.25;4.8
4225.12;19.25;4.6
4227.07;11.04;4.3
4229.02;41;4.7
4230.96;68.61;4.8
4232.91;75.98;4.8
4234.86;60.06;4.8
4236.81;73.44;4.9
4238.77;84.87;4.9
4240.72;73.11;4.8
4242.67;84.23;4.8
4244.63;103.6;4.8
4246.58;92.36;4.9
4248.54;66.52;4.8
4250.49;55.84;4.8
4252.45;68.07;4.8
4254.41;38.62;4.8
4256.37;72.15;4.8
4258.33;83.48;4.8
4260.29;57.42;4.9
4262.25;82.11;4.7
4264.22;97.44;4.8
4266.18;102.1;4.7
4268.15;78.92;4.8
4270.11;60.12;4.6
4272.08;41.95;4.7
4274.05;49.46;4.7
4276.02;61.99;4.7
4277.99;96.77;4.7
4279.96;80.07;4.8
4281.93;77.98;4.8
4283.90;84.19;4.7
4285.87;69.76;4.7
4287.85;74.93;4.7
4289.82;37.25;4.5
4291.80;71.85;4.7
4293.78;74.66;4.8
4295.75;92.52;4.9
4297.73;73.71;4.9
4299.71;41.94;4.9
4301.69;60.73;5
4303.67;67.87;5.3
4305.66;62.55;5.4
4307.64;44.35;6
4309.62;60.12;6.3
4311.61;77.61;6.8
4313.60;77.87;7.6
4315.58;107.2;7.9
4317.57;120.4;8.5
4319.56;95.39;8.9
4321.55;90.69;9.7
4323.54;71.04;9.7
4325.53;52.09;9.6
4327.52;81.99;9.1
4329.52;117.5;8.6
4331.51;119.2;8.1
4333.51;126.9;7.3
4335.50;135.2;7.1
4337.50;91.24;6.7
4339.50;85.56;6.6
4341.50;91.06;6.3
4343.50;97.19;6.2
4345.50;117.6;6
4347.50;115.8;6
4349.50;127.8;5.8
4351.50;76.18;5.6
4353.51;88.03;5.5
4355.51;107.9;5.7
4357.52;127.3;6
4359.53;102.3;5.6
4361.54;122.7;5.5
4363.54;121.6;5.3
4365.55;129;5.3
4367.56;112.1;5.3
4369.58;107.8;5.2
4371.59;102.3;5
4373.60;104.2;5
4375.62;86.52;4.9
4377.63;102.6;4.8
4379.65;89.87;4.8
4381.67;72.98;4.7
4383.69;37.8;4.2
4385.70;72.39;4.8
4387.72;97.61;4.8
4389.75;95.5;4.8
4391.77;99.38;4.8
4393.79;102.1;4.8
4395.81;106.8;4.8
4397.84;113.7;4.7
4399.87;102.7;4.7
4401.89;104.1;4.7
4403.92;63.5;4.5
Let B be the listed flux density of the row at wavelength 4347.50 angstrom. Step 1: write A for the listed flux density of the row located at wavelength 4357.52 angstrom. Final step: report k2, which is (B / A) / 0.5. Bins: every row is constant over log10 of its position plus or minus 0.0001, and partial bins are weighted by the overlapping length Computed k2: 1.8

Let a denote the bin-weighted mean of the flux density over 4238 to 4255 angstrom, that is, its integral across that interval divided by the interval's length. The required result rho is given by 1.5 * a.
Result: 112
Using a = 75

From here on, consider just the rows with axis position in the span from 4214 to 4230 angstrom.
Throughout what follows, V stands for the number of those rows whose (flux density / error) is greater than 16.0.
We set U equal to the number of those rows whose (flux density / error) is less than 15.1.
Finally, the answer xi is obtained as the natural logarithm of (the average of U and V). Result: 1.1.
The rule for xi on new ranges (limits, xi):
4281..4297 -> 0.9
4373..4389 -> 1.3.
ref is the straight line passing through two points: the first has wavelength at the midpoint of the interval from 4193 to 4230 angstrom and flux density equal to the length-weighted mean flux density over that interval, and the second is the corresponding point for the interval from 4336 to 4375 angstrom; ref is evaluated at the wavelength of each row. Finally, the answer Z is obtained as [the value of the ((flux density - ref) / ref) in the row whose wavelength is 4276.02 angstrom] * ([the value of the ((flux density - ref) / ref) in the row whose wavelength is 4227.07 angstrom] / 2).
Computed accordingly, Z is 0.116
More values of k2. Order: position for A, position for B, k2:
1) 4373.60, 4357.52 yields 2.4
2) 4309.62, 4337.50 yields 3.0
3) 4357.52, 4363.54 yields 1.9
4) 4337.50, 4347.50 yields 2.5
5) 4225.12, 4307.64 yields 4.6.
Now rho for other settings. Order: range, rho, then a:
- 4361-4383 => 155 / 103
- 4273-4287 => 111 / 74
